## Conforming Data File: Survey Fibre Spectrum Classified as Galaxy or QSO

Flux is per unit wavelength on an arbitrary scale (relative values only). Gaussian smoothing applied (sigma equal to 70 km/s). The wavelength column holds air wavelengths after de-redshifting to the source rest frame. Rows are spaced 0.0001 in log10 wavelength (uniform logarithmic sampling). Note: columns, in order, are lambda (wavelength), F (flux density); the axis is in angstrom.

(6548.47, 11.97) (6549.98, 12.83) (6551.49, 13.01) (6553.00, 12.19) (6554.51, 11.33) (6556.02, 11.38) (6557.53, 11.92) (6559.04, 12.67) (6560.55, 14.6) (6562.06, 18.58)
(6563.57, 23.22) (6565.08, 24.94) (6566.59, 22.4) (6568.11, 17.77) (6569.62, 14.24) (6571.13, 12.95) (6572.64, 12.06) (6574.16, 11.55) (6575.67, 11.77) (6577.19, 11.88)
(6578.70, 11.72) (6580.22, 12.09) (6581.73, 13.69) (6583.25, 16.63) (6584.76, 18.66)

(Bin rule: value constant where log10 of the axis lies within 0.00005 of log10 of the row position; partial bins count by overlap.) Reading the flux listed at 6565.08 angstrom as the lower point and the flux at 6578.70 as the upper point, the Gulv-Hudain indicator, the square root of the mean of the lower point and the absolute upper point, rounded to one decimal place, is 4.3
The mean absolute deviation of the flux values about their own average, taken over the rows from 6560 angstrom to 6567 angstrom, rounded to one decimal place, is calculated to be 3.3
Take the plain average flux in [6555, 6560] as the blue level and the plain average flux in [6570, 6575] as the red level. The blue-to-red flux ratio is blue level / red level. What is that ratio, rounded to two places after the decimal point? 0.98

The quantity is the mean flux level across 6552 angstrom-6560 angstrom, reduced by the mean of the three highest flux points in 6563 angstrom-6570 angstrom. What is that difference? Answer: -12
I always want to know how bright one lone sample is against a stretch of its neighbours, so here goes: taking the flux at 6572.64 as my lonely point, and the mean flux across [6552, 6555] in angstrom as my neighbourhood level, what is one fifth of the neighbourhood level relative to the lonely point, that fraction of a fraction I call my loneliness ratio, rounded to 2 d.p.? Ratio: 0.20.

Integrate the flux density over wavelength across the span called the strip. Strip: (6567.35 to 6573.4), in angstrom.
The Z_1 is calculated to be 86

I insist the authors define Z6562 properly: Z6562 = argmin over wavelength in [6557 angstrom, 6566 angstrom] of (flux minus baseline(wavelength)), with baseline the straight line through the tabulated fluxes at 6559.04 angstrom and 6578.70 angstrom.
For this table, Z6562 6557.53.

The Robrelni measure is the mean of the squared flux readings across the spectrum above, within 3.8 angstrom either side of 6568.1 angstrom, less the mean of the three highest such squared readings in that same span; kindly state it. -118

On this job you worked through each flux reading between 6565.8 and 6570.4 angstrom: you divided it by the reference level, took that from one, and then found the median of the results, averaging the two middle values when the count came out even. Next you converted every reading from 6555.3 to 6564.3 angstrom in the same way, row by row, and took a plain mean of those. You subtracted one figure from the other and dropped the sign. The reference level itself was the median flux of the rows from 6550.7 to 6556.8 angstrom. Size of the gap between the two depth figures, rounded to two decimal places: 0.20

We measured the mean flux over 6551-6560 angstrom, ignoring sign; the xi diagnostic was 12.1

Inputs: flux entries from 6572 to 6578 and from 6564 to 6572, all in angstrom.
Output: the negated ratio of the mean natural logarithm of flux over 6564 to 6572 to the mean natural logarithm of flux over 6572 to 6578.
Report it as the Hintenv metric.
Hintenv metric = -1.17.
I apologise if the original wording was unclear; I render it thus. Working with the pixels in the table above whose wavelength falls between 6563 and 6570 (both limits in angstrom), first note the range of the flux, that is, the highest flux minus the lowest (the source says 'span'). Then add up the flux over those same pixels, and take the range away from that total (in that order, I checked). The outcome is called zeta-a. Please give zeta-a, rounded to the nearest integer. 92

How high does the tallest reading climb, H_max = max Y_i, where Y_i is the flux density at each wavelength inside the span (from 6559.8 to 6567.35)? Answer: 24.94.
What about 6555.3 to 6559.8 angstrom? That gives 12.67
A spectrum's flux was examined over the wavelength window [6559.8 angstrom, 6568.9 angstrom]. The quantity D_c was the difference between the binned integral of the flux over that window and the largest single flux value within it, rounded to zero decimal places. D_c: 159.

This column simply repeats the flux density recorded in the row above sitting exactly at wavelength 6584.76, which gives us 18.66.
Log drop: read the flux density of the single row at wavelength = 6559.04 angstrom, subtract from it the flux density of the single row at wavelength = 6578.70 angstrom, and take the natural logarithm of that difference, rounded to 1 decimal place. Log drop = -0.1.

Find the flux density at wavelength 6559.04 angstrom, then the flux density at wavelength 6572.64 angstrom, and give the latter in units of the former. 0.95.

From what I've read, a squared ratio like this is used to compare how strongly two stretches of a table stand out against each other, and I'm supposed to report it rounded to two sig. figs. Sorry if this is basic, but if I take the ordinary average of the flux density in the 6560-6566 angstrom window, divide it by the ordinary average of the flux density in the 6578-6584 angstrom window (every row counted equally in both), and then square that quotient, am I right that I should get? 2.3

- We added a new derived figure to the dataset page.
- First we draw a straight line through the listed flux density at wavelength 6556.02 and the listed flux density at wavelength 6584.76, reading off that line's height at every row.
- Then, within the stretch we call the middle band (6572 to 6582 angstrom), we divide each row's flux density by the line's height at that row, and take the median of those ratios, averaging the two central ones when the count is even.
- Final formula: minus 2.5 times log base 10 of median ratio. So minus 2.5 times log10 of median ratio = 0.36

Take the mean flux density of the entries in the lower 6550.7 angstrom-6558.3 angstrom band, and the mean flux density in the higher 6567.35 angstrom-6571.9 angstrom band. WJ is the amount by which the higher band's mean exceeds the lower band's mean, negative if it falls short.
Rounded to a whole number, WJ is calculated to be 3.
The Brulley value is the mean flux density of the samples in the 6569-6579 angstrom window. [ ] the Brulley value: 12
